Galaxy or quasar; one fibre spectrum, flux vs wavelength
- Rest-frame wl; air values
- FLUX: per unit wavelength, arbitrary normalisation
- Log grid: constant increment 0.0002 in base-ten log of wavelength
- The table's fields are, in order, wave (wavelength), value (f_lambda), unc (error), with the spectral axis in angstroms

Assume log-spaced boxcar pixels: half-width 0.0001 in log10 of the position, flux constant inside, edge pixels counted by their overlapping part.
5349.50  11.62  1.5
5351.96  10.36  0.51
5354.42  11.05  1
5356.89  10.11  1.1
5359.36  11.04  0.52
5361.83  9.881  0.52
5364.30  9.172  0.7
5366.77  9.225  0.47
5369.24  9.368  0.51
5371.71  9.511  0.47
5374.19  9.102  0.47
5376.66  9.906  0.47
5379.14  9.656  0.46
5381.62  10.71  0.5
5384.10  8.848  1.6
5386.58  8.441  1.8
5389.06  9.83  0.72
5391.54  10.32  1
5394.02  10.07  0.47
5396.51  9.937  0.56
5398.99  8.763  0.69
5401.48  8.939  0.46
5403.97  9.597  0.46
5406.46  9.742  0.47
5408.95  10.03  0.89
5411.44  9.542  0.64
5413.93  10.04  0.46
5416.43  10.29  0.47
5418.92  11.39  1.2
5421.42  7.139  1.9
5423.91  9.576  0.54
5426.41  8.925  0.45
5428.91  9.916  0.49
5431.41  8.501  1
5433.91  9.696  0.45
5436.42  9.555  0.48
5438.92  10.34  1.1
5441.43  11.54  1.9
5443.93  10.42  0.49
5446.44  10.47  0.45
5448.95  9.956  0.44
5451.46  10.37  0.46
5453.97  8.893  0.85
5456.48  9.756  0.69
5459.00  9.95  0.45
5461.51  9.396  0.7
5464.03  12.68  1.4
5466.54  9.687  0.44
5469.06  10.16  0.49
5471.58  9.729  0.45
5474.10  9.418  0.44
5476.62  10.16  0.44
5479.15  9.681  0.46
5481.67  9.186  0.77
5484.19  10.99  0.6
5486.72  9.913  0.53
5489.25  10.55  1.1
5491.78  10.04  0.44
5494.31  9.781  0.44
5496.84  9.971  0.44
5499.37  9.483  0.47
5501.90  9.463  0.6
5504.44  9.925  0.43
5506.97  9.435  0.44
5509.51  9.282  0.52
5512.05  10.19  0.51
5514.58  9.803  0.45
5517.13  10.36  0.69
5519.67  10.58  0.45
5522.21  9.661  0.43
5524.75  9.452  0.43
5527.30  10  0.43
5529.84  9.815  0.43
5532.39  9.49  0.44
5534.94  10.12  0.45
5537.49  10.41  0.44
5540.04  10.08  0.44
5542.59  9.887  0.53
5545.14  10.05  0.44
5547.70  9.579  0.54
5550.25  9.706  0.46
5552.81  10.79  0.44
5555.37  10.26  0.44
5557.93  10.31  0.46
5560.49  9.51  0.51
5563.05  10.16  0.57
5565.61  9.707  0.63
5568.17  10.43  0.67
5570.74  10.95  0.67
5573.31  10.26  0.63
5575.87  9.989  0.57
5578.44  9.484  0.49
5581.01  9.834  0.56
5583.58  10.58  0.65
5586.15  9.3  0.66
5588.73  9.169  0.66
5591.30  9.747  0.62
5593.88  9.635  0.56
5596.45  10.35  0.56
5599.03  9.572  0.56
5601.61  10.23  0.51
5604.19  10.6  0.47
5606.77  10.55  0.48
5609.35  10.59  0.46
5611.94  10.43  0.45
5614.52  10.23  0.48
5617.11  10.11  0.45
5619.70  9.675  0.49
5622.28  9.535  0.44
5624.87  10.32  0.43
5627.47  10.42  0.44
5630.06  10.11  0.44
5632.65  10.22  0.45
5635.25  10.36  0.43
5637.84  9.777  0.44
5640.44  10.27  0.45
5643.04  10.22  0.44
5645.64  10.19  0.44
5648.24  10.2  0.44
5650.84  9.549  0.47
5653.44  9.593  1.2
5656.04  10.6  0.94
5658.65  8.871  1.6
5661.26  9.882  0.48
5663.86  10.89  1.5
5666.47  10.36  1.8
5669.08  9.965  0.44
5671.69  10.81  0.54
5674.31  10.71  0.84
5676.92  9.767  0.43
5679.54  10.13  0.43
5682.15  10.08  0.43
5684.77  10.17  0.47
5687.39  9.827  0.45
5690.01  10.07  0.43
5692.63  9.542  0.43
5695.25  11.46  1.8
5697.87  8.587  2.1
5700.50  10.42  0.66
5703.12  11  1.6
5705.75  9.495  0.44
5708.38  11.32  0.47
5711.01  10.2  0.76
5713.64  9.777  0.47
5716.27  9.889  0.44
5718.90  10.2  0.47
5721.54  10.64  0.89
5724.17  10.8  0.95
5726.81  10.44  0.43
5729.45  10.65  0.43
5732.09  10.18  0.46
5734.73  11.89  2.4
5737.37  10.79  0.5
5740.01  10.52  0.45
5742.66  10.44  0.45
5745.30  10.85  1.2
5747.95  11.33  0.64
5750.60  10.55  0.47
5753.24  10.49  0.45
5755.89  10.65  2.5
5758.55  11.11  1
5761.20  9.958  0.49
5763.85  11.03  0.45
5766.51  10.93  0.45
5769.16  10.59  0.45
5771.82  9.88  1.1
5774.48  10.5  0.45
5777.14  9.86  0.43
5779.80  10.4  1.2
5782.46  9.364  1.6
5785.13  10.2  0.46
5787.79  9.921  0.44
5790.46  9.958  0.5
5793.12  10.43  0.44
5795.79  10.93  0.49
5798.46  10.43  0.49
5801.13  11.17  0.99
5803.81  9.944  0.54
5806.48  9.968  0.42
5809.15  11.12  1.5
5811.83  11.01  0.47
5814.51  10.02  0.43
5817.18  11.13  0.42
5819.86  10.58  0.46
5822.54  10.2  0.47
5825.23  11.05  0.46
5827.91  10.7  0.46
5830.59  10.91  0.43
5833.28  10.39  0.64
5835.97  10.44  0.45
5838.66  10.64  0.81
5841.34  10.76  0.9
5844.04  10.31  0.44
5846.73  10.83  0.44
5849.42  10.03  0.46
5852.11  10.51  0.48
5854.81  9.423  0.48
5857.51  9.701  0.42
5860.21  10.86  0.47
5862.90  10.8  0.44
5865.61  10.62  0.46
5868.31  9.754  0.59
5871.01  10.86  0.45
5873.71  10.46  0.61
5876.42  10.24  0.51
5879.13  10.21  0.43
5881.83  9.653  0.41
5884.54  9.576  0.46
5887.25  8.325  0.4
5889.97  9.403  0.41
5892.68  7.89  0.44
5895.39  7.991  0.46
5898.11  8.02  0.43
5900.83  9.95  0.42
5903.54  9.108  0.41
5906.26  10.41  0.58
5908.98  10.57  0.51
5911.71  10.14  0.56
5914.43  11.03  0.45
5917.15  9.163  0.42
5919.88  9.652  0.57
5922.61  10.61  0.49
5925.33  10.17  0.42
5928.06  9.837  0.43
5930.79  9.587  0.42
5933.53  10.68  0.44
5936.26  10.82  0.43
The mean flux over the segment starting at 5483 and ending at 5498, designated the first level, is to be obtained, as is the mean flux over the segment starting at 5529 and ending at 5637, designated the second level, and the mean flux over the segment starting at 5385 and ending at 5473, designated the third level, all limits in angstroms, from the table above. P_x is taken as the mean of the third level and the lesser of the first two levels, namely 9.94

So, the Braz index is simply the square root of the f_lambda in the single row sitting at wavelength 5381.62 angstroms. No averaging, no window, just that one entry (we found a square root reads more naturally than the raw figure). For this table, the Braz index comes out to 3.27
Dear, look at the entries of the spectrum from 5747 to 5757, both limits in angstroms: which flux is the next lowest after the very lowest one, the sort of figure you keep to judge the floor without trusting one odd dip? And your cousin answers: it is 10.55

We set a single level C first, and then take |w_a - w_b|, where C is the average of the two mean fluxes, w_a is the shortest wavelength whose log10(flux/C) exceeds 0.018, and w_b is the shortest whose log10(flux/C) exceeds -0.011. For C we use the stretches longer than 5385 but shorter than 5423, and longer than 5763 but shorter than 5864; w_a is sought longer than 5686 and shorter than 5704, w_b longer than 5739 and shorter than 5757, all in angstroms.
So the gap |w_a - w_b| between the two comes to 44.8 angstroms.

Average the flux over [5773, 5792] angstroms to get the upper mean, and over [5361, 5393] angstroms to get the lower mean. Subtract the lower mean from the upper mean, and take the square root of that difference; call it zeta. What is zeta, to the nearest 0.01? 0.70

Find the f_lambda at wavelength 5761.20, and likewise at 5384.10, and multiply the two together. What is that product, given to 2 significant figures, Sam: 88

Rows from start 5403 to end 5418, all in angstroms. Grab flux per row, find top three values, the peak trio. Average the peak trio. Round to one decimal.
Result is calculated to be 10.1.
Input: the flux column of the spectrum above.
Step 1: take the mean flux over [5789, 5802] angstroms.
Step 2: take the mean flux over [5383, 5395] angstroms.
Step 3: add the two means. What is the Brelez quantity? 20.1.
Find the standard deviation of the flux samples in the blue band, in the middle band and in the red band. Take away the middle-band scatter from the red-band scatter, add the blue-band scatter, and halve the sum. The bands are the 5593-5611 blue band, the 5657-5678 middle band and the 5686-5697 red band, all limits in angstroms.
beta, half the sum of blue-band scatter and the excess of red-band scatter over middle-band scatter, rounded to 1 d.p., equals 0.3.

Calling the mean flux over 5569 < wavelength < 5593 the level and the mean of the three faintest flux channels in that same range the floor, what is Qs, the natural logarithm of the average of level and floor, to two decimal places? 2.26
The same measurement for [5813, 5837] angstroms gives 2.34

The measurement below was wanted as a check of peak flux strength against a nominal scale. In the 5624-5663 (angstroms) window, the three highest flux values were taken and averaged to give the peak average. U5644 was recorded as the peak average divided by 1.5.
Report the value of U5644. 7.0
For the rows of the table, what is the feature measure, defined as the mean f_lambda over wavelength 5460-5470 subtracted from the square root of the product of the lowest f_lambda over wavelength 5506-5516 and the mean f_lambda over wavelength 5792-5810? -0.6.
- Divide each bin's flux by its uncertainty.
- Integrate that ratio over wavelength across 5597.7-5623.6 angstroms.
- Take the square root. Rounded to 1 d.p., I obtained 23.5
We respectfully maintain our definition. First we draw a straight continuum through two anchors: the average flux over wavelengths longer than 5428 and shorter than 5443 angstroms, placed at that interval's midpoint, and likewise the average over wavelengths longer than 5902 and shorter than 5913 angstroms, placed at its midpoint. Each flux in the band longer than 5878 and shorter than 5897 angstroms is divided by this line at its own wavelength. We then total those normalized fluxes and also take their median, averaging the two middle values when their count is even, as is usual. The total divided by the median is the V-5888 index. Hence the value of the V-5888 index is 6.71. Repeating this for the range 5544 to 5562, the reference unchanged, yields 6.98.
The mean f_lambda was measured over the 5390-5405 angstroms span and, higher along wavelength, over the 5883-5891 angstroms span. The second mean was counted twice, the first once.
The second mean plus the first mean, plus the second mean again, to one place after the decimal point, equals 27.8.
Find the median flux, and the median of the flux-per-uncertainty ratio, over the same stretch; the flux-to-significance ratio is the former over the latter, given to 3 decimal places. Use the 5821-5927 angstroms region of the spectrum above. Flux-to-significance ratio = 0.469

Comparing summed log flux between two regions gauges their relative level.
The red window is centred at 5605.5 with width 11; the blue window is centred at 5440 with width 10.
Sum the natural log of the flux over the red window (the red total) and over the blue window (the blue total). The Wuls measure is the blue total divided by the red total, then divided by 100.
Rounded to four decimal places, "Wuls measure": 0.0100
